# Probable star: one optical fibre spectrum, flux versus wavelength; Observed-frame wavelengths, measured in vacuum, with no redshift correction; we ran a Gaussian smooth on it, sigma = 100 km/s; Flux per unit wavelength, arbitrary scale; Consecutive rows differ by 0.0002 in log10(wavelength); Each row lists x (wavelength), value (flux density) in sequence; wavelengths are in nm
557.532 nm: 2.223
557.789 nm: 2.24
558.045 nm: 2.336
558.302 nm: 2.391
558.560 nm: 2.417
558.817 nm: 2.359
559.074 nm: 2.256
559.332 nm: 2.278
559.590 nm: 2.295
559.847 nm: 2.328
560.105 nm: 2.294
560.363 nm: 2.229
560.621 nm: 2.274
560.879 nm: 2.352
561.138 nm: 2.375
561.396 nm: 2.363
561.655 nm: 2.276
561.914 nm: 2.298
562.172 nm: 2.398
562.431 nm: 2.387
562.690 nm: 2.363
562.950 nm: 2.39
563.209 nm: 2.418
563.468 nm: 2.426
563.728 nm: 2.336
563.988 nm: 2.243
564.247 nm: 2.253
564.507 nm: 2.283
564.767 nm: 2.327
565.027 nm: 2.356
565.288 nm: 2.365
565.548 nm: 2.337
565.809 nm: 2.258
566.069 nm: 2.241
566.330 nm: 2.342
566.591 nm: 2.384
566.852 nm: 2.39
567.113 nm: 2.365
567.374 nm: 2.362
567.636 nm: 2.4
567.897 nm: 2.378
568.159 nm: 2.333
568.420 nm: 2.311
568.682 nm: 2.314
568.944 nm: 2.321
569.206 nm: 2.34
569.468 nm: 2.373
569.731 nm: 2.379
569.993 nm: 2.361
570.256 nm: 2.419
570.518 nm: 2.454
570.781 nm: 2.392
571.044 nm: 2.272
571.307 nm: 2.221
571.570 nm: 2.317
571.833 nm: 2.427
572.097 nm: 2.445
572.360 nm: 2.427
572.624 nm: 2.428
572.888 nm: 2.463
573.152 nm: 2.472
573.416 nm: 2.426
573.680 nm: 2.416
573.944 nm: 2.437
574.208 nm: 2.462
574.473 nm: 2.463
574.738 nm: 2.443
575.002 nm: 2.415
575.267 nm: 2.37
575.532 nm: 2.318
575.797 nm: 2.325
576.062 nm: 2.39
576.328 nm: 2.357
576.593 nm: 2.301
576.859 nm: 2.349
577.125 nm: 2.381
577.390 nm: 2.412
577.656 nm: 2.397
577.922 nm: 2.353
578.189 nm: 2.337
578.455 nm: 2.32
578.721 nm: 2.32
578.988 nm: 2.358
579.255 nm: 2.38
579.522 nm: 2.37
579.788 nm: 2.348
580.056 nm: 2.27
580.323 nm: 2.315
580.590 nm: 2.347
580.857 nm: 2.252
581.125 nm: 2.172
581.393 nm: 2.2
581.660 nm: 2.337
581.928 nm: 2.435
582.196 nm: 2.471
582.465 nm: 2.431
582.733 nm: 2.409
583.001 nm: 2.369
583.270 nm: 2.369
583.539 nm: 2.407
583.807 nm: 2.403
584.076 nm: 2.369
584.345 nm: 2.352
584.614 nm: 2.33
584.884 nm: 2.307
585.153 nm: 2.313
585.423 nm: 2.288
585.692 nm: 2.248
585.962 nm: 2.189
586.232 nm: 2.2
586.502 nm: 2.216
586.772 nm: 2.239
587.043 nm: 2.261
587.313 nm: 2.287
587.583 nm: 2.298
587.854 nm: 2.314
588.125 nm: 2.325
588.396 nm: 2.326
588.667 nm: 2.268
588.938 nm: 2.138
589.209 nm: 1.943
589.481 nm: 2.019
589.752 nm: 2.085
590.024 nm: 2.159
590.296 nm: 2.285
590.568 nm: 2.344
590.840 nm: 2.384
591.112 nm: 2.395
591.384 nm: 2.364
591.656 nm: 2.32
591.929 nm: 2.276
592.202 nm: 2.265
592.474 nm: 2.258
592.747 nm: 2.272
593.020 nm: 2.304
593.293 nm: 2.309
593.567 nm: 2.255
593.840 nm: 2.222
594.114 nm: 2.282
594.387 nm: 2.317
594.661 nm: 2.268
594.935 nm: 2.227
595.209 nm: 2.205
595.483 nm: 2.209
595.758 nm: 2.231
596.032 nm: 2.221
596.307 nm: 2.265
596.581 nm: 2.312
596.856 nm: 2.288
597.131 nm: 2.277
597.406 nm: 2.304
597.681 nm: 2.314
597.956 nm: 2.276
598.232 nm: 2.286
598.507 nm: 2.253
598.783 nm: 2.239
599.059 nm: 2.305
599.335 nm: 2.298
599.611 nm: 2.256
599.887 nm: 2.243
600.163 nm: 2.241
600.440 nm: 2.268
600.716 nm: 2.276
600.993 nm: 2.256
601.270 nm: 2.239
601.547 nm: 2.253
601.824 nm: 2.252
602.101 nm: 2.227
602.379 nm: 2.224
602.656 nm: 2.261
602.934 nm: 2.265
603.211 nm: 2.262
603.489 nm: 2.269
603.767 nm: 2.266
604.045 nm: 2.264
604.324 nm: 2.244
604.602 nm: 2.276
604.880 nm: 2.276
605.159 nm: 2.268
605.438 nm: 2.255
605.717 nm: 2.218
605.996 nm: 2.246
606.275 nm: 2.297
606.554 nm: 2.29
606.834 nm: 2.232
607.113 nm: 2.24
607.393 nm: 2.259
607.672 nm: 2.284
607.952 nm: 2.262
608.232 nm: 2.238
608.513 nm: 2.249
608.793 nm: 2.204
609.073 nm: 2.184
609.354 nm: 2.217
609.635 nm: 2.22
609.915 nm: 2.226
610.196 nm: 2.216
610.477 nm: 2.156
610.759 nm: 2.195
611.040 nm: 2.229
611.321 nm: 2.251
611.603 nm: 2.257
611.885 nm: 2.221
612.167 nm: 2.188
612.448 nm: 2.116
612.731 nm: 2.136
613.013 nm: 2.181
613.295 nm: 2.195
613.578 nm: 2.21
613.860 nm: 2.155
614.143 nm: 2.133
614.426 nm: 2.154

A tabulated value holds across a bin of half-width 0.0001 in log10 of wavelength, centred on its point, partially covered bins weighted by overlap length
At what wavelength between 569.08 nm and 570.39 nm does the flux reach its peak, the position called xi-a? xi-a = 570.256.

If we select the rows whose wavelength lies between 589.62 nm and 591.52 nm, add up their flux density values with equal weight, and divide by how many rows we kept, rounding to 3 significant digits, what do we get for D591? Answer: 2.29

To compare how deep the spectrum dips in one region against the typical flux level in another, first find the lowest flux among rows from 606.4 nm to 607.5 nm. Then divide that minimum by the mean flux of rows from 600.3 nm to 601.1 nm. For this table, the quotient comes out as 0.985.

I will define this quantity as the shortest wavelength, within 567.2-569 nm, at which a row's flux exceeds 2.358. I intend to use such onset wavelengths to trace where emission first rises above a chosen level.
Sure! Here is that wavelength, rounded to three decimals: 567.374 nm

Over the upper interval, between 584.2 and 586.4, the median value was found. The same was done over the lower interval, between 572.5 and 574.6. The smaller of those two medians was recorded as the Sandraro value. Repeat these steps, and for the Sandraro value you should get 2.30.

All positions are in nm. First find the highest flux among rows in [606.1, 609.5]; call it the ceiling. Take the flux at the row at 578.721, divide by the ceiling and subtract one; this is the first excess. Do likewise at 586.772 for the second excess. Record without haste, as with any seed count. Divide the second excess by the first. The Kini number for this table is -2.5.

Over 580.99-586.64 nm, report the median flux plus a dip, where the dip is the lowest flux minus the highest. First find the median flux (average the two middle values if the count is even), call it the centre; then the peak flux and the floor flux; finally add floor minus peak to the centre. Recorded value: 2.04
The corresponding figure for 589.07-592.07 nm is 1.83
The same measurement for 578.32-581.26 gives 2.11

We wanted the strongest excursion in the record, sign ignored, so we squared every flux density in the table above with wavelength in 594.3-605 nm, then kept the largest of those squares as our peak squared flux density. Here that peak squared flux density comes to 5.4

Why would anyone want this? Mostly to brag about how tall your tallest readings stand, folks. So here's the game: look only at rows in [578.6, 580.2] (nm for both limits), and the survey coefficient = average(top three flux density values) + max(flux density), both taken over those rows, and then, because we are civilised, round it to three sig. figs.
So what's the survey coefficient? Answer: 4.75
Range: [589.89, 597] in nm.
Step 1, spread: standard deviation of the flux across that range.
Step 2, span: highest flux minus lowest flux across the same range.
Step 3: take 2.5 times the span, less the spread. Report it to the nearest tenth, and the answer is 0.5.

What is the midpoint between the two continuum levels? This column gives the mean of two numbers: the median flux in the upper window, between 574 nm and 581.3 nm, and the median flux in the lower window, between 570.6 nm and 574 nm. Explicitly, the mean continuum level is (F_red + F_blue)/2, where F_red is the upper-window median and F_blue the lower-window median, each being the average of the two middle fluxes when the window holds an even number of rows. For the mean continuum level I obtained 2.39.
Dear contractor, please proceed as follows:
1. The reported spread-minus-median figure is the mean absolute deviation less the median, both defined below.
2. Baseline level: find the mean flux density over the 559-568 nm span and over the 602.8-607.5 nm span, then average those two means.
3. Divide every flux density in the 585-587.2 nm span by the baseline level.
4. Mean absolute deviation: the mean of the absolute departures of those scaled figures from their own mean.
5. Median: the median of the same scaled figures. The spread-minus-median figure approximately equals -0.96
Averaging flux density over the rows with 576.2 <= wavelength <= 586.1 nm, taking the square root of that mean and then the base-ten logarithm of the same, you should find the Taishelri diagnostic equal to 0.185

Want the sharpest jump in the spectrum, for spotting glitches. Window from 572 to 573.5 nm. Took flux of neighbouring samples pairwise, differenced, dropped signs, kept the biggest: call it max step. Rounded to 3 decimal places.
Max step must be 0.046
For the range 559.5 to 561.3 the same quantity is 0.078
